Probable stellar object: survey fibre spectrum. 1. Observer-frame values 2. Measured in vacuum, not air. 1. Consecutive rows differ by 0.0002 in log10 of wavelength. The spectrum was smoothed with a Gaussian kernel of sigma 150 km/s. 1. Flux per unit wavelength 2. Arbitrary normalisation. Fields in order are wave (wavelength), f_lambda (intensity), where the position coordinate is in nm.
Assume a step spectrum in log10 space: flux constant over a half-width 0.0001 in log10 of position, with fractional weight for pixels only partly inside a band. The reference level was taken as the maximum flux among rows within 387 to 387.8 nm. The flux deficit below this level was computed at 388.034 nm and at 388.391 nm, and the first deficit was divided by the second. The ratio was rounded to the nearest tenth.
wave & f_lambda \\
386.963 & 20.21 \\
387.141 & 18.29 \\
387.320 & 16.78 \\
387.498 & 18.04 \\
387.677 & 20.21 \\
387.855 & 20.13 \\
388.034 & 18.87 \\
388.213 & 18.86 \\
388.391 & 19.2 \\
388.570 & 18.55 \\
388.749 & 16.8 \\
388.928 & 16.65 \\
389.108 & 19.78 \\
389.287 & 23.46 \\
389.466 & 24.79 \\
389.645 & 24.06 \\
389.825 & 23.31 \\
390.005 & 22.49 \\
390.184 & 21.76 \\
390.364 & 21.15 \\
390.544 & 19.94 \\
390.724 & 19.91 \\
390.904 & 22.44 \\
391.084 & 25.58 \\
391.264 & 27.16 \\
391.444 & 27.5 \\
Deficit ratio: 1.3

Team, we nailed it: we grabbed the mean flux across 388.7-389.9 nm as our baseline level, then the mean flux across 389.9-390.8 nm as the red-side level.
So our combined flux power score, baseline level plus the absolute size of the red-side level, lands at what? 42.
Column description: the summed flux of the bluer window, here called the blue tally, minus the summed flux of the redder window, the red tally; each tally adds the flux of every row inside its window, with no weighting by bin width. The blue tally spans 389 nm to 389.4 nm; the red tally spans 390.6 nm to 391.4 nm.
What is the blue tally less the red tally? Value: -52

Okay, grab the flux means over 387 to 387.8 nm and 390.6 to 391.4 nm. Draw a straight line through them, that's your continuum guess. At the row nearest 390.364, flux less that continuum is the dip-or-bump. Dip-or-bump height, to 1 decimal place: -1.7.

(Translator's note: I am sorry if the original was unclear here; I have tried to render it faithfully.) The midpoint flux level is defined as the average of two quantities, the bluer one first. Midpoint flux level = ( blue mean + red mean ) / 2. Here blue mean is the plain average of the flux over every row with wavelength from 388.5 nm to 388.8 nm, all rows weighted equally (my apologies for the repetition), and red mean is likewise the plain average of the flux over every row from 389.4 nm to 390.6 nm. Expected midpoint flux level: 20.1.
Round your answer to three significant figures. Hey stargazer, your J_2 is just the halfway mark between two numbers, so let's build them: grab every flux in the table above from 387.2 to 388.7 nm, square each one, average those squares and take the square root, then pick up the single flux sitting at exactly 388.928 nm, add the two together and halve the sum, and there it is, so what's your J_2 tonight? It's 17.8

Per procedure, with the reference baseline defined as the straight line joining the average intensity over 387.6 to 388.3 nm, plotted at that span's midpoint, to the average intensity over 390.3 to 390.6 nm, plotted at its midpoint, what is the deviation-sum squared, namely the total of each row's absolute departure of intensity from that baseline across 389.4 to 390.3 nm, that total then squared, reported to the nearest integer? 224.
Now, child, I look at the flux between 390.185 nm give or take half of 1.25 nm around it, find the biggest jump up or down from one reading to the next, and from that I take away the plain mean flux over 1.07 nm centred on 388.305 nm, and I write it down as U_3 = -17.5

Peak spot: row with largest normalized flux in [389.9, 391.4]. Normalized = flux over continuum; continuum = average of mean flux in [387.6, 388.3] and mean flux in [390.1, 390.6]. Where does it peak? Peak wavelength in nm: 391.264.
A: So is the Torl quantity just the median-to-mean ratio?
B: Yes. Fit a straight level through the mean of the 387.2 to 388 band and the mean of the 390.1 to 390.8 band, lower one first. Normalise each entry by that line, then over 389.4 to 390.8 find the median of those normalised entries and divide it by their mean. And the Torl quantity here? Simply 1.00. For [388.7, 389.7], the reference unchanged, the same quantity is 1.03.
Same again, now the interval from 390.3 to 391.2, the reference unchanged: 0.98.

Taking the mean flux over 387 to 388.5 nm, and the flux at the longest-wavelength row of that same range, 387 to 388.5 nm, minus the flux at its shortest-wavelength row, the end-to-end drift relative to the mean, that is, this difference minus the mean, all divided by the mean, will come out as -0.95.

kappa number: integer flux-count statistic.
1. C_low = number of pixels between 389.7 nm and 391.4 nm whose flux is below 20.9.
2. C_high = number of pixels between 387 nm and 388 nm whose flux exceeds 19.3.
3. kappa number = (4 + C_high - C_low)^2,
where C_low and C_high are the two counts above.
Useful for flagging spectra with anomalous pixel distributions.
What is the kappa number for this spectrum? 16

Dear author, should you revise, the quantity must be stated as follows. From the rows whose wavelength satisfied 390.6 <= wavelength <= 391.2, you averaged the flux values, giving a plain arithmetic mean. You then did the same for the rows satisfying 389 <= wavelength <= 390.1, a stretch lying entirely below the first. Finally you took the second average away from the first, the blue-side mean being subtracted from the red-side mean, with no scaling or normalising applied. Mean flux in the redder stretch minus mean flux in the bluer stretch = 0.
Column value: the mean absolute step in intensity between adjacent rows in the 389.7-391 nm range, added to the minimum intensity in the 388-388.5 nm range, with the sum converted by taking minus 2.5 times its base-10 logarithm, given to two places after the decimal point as -3.24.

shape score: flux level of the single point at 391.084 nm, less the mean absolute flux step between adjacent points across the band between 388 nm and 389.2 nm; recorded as 24.6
